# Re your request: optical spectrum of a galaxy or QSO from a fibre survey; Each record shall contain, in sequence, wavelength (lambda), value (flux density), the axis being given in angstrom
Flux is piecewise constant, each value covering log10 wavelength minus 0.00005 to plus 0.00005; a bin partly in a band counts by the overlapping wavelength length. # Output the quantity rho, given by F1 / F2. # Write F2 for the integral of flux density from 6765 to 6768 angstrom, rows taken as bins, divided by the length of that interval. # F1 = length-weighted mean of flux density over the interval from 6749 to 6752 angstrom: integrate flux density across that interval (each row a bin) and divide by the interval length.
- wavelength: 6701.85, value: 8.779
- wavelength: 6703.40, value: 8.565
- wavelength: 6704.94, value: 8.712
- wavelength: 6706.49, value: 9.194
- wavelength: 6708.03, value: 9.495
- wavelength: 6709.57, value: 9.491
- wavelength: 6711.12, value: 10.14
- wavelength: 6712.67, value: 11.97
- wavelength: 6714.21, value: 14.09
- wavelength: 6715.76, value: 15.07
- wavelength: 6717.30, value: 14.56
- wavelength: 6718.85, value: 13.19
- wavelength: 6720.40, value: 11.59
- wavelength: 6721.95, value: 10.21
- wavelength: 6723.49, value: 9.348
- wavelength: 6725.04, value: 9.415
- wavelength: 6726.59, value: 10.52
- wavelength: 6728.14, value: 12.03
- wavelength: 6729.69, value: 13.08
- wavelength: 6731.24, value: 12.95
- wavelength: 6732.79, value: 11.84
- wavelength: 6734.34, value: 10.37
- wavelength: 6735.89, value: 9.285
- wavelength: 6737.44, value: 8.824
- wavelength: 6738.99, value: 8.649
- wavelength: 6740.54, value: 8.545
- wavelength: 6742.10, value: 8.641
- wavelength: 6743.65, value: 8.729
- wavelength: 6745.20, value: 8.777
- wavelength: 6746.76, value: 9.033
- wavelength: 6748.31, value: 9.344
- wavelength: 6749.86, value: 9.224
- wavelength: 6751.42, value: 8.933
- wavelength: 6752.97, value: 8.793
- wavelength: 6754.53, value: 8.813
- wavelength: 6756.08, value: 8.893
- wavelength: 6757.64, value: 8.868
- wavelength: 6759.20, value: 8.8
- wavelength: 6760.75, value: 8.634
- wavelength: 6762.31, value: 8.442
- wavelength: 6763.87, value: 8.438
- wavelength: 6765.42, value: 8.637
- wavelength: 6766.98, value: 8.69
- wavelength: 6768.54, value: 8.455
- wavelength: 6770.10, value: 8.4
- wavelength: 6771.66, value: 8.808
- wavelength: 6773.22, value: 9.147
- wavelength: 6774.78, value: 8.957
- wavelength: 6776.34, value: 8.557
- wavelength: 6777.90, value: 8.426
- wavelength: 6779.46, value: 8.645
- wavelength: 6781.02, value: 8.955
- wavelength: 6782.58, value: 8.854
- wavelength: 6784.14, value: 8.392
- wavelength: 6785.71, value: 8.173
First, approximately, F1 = 9.1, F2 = 8.6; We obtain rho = 1.05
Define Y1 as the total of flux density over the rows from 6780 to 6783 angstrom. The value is 17.8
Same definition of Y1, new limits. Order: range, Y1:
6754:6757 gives 17.7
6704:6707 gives 17.9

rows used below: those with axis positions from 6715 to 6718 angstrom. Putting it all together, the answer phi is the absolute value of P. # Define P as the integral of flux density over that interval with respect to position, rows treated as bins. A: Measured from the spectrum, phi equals 45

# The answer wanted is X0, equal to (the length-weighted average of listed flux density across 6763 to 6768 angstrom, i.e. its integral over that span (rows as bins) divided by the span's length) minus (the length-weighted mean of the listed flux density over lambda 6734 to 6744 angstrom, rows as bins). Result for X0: -0.4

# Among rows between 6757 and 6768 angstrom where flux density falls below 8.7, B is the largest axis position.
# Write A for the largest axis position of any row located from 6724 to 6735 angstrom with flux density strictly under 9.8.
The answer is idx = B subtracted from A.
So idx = -41.9 angstrom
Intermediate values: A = 6725.04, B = 6766.98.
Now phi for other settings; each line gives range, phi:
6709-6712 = 30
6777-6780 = 26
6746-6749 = 28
